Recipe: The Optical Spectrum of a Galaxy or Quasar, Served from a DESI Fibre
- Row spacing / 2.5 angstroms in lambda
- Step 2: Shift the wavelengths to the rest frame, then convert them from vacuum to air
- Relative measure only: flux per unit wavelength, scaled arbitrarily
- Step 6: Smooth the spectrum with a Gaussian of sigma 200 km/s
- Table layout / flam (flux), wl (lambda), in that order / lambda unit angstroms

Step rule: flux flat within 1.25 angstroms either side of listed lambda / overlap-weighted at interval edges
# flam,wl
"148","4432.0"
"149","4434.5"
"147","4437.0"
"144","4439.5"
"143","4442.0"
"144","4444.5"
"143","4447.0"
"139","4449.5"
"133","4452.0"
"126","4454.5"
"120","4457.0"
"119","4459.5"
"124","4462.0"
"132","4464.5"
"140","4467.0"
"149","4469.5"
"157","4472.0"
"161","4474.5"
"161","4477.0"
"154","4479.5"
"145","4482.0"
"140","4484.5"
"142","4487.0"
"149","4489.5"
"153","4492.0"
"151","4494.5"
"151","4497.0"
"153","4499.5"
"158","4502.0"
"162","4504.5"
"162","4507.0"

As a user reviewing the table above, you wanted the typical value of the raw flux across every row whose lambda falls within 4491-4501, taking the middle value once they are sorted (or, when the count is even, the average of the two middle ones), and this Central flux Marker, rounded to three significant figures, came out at 152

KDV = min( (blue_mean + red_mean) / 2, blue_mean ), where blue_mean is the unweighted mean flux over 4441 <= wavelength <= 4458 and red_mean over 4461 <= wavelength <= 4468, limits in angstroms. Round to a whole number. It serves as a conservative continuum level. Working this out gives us 134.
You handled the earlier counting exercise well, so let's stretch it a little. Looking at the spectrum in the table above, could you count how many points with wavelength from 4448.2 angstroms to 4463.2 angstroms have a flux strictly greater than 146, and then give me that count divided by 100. 0.00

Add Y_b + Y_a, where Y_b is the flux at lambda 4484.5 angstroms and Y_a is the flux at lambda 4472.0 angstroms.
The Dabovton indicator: 297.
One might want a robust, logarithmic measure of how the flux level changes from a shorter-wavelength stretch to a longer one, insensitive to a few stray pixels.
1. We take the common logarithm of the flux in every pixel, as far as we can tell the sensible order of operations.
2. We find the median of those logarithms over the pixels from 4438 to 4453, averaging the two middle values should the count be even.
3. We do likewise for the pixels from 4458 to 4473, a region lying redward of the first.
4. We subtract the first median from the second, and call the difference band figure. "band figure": -0.022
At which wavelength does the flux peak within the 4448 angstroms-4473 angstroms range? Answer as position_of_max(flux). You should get 4472.0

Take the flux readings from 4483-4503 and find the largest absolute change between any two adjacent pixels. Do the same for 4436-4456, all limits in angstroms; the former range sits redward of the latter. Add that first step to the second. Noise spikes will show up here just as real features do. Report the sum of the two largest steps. 14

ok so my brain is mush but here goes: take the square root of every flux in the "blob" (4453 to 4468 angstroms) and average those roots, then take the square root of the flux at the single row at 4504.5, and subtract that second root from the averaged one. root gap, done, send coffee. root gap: -1.5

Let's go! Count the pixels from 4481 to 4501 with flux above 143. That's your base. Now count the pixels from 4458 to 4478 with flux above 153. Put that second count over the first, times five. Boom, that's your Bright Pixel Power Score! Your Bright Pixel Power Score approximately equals 2.5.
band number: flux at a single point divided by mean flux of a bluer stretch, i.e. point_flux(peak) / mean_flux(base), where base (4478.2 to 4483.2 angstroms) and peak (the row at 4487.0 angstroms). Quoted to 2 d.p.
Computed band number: 0.95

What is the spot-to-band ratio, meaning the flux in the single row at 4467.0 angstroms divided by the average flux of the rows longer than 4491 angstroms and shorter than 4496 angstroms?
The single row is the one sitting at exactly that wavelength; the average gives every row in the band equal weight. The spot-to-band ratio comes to 0.92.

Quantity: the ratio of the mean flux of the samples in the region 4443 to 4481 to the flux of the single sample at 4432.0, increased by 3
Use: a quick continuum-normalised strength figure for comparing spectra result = 3.9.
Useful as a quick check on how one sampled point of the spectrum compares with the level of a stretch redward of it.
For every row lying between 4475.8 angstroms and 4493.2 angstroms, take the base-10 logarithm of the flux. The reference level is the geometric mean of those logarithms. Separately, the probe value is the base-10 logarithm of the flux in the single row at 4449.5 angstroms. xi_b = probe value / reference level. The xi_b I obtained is 0.99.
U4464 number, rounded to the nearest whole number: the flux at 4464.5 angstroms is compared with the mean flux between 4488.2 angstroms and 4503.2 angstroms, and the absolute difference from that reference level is 20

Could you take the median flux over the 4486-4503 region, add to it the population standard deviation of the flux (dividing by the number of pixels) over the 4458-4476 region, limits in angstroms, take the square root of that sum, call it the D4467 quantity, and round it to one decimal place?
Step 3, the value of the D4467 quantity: 12.9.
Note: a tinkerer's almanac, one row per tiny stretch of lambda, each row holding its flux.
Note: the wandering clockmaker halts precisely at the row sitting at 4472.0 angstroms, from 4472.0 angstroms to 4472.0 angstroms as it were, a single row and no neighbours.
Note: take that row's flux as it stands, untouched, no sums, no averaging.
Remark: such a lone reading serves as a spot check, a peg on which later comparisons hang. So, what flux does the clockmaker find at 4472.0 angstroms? 157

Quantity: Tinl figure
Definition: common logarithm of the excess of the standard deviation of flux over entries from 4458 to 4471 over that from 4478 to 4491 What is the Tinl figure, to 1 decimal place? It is 0.8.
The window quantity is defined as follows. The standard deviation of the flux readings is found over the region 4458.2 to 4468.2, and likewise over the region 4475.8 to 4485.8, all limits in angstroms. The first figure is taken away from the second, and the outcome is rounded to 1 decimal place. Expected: 0.1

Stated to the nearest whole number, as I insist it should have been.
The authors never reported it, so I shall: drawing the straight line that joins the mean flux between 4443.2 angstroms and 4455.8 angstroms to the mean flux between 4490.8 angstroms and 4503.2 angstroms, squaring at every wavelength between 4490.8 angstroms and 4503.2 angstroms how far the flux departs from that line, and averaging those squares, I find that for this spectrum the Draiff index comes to 4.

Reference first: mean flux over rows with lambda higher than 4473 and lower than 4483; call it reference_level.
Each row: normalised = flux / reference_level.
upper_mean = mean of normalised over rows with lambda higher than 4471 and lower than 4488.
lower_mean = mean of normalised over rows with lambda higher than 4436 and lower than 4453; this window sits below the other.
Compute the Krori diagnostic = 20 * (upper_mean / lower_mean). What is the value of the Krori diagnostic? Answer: 21.3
